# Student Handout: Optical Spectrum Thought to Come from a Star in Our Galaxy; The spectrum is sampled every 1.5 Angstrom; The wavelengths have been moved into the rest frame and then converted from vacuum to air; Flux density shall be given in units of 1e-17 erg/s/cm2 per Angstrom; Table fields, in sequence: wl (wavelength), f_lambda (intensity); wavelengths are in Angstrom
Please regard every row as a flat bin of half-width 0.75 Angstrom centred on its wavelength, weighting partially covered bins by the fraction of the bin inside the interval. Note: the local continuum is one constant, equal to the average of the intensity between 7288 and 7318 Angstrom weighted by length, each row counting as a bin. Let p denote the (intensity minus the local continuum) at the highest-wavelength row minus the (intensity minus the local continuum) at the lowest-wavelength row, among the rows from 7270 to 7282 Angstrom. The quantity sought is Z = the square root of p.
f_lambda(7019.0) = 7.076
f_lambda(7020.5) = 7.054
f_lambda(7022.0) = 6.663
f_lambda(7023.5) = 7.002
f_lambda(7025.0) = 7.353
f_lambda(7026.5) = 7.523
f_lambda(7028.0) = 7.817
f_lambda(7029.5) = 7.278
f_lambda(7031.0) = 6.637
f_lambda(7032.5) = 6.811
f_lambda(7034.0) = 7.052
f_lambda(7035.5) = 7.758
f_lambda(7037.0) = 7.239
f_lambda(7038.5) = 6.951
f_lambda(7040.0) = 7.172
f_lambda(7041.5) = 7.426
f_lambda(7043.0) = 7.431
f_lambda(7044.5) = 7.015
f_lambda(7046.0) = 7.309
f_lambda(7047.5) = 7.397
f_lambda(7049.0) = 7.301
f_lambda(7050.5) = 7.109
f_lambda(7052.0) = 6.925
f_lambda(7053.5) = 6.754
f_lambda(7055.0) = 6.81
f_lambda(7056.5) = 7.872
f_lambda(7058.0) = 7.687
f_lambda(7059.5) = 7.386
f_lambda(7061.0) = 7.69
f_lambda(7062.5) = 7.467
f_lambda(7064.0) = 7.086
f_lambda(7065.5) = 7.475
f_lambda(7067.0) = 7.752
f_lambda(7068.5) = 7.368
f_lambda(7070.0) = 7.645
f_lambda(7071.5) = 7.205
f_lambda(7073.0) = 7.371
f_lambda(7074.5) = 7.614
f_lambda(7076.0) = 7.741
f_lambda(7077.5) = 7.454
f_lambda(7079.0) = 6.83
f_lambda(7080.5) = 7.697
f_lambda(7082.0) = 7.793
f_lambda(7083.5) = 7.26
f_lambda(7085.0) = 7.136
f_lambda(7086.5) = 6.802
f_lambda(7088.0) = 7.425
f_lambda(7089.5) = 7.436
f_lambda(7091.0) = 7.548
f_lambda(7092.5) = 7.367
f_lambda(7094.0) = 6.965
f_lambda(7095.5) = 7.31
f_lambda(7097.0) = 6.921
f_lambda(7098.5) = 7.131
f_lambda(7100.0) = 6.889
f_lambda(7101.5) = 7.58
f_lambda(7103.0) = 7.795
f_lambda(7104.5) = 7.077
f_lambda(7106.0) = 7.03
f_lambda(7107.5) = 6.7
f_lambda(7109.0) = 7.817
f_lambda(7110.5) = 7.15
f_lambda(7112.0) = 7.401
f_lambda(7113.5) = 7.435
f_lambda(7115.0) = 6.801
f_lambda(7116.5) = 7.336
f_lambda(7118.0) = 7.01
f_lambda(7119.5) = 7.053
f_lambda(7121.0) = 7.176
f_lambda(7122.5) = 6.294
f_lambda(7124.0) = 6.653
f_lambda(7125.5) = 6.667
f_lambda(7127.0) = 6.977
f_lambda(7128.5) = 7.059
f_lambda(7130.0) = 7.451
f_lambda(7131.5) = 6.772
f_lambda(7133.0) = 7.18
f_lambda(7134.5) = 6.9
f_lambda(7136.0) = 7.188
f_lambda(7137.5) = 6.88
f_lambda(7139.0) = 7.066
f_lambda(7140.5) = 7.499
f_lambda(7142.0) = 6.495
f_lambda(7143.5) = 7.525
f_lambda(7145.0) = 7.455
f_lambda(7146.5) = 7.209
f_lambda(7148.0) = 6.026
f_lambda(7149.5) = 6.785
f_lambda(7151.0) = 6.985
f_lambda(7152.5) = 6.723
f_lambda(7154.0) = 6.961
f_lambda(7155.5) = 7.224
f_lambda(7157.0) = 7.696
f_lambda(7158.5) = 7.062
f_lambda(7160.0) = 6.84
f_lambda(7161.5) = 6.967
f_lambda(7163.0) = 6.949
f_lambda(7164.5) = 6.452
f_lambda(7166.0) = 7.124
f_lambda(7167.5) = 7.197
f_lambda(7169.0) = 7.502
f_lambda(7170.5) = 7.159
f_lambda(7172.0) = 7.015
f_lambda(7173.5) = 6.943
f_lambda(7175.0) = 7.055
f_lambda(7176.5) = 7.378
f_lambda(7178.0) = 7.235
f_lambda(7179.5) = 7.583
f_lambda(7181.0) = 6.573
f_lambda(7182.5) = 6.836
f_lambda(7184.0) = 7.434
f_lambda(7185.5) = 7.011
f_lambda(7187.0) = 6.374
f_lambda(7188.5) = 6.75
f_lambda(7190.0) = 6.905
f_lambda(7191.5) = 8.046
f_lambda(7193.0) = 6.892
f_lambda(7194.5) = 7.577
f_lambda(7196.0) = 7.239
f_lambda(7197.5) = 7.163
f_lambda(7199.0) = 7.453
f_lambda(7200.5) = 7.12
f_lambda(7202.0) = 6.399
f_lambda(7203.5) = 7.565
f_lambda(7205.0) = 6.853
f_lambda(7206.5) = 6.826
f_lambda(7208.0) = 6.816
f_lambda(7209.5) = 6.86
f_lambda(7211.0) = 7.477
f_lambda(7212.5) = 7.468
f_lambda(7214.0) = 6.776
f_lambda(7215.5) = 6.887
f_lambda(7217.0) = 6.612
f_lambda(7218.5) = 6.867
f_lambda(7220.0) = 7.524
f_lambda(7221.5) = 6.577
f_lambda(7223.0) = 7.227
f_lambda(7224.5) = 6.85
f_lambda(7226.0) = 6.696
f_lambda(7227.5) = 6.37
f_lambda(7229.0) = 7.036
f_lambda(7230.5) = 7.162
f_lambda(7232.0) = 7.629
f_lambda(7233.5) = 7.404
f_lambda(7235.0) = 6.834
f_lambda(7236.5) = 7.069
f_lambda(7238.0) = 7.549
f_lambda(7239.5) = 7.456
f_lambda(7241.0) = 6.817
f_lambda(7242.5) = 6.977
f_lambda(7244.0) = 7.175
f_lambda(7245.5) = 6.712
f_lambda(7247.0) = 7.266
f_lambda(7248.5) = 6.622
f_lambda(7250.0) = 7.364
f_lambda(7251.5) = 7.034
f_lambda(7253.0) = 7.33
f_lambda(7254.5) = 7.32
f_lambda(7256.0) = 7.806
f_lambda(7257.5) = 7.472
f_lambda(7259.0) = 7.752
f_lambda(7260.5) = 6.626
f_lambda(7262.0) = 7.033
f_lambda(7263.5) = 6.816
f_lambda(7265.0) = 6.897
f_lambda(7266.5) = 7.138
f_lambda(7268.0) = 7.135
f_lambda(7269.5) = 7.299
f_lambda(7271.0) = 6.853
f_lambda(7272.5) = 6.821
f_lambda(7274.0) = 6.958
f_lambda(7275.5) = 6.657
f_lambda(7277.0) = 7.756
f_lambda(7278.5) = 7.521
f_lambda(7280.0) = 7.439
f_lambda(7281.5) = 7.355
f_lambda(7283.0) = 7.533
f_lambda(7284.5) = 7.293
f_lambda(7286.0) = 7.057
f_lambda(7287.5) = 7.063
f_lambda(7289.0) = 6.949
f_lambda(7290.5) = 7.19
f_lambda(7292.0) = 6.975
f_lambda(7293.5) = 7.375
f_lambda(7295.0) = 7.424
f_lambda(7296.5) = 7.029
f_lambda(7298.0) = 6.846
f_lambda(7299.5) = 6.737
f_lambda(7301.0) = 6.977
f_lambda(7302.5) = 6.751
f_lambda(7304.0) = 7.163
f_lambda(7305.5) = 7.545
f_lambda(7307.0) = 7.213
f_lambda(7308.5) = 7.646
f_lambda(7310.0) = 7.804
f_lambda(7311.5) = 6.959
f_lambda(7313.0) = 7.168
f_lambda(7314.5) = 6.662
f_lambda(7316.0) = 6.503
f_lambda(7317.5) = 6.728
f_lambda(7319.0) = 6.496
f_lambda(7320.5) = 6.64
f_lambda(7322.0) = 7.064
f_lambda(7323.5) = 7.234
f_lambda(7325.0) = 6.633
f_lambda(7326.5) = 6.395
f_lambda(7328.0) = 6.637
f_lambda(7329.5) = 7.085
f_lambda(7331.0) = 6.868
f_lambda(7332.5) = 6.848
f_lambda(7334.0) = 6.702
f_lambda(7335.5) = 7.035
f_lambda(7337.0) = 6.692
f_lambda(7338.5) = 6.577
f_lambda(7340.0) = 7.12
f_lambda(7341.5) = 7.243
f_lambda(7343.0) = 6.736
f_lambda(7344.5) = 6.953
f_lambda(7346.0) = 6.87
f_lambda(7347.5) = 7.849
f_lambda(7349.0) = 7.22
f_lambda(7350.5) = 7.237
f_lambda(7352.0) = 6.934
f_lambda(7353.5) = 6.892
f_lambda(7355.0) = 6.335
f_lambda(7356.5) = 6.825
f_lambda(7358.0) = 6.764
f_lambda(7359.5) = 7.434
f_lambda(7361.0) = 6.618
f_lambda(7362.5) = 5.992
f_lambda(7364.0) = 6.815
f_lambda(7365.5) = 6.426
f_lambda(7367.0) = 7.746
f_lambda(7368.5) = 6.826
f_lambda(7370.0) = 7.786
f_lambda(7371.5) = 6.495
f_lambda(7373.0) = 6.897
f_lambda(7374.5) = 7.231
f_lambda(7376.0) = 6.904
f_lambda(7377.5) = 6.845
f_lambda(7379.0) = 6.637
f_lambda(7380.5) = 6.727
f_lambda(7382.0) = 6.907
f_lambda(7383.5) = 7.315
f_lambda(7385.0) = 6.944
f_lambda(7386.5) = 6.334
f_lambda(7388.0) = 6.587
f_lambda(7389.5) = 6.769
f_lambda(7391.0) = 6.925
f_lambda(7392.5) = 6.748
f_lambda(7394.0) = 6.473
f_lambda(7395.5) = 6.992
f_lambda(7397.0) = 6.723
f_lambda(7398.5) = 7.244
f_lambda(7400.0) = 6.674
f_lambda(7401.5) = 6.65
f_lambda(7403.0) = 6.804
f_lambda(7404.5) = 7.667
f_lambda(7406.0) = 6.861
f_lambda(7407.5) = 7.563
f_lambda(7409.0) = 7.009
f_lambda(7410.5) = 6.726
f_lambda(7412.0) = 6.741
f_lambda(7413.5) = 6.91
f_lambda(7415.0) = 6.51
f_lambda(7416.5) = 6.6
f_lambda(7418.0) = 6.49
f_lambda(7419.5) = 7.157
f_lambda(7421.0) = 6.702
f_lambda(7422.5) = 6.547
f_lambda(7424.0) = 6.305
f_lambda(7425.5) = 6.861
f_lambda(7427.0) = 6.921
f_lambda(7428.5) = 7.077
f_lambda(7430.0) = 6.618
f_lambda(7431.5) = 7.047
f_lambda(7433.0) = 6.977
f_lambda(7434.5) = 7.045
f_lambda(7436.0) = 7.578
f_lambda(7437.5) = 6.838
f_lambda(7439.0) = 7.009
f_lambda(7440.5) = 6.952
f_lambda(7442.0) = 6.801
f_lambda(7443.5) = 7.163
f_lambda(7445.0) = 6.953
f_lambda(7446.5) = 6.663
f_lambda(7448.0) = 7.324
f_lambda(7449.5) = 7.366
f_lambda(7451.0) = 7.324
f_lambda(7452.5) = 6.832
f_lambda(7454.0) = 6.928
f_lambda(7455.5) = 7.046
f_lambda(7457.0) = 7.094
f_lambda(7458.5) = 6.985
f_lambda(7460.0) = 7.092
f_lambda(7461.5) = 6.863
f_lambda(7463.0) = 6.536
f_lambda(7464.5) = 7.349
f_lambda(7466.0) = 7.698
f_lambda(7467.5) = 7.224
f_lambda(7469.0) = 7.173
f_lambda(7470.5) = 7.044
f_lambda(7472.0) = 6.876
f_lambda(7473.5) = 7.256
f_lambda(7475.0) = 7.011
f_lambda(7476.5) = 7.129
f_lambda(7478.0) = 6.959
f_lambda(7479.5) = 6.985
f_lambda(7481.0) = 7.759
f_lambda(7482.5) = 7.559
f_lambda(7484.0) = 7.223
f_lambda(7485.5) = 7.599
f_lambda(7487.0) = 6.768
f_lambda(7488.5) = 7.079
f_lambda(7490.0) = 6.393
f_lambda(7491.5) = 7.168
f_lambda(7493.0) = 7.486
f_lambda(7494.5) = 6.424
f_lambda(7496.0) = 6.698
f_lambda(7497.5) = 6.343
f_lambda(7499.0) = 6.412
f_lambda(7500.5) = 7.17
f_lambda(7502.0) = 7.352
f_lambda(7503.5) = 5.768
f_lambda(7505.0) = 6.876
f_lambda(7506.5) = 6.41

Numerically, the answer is 0.71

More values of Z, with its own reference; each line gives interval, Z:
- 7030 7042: 0.89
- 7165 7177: 0.50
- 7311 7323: 0.32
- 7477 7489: 0.35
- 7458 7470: 0.43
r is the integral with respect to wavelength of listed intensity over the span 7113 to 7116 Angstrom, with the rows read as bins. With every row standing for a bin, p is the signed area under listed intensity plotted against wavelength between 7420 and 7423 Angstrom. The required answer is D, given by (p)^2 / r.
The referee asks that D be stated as 18.8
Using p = 20.0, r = 21.3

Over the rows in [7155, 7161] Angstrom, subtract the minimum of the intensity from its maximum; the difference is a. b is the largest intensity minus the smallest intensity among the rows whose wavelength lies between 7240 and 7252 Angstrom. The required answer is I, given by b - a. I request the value -0.1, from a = 0.9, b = 0.7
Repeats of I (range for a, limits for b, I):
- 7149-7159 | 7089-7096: -0.4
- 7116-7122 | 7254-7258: 0.2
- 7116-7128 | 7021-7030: 0.1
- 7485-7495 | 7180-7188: -0.1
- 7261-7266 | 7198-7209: 0.9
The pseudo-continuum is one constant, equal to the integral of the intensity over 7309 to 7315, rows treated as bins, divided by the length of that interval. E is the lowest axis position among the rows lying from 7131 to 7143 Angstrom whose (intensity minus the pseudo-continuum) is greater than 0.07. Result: 7140.5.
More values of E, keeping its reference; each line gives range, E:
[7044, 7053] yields 7046.0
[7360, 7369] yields 7367.0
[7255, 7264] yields 7256.0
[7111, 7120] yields 7112.0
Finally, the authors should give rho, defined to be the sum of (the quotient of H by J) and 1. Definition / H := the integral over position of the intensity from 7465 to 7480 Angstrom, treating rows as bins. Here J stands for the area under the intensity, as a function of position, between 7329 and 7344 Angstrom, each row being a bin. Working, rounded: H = 107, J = 103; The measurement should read 2.04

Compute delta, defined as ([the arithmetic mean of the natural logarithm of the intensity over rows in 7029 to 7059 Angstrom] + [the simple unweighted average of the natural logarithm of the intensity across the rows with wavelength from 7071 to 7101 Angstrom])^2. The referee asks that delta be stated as 15.7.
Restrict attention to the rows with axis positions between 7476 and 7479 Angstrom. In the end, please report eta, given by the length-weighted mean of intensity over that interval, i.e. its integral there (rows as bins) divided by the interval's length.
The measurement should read 7.03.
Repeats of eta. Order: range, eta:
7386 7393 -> 6.68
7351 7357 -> 6.76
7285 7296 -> 7.15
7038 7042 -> 7.18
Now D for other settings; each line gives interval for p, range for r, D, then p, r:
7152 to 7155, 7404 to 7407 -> 19.6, 20.7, 21.8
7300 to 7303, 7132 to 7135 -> 20.1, 20.6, 21.1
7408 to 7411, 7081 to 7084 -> 19.1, 20.8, 22.7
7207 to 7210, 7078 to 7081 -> 19.4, 20.5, 21.7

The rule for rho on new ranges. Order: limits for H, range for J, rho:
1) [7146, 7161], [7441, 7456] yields 1.99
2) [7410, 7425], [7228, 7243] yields 1.93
